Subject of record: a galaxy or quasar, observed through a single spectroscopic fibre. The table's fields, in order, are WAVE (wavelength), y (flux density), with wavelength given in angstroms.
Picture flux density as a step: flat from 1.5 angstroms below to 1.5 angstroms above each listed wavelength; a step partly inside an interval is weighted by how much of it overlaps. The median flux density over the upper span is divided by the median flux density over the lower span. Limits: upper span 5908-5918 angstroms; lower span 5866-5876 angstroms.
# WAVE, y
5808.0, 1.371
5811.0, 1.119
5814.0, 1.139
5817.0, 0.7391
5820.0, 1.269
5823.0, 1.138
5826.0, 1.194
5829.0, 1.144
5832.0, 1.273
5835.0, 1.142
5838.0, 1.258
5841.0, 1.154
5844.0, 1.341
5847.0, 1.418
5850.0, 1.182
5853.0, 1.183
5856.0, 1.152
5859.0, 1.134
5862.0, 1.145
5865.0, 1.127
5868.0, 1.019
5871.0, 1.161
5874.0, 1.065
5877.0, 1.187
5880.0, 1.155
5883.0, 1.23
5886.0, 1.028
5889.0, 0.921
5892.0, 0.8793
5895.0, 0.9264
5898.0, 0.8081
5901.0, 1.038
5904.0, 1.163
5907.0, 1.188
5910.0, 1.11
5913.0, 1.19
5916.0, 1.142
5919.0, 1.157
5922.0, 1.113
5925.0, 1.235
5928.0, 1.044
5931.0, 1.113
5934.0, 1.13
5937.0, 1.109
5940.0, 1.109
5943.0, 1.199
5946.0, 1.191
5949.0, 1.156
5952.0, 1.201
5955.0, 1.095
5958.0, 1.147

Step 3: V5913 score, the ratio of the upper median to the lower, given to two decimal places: 1.07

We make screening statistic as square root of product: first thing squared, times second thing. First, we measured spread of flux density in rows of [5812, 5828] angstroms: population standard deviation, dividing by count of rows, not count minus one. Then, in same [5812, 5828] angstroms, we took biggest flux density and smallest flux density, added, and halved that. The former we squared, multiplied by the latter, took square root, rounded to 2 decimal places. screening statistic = 0.19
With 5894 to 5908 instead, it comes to 0.14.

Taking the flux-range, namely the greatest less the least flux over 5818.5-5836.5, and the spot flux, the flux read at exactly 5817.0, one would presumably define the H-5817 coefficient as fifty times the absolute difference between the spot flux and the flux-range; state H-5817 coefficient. 30.2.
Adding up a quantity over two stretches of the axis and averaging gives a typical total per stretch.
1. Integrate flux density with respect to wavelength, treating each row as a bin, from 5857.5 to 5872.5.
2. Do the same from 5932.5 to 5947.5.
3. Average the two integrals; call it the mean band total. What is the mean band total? 17.0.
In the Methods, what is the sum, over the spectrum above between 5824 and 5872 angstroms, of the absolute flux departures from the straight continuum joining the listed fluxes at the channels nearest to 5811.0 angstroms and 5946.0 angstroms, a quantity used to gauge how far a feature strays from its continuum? 1.1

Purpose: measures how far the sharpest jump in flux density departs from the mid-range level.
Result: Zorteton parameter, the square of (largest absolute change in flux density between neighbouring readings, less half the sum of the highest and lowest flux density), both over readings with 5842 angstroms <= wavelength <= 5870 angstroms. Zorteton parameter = 0.97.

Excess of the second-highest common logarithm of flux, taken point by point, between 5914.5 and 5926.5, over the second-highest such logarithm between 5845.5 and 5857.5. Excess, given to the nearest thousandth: -0.010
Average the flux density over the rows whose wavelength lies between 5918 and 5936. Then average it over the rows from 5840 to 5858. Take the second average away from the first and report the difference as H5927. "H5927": -0.11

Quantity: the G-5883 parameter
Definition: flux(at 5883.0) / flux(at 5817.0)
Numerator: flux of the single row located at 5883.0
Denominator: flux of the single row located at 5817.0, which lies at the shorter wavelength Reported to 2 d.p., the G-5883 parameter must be 1.66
